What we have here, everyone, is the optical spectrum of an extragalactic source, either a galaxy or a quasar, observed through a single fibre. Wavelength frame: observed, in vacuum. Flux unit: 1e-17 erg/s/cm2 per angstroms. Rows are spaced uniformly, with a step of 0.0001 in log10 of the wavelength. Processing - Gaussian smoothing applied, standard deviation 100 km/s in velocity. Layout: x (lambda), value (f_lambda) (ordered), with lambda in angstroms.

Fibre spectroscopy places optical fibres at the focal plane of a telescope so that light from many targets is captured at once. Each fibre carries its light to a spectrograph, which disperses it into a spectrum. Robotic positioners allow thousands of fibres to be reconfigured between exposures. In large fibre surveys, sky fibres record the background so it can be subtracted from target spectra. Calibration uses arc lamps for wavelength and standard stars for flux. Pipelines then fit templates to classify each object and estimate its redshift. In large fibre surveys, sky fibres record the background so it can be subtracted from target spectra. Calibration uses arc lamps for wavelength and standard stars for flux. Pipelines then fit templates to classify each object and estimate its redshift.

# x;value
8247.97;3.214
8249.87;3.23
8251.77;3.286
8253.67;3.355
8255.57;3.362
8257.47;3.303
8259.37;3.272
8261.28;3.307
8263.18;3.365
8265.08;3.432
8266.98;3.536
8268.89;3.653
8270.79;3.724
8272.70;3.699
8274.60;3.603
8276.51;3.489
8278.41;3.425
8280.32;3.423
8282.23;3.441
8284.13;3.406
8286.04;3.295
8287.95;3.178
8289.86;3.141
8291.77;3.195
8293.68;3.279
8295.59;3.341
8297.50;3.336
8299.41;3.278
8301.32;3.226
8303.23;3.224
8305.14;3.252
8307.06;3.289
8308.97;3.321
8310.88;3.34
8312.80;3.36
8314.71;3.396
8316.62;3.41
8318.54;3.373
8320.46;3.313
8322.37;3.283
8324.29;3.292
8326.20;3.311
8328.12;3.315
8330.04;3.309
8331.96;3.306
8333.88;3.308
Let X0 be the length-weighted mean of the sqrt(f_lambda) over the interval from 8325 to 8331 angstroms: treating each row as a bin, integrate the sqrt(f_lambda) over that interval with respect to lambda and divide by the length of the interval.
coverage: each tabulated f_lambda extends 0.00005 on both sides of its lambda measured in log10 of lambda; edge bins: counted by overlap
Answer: 1.82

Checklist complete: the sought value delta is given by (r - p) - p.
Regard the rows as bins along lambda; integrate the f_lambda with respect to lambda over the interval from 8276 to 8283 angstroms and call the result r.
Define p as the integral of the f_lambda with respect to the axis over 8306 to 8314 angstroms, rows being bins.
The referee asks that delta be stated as -29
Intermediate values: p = 26.6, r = 24.1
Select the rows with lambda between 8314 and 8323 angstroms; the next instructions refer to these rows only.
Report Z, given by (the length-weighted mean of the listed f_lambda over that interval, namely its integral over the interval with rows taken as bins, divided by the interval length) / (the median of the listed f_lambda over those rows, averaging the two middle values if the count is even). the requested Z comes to 1.00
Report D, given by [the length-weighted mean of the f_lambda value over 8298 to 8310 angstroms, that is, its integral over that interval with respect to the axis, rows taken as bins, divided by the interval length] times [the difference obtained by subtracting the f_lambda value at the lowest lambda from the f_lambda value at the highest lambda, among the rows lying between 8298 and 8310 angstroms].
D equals 0.14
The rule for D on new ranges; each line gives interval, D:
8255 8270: 0.99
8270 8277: -0.85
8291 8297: 0.48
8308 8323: -0.13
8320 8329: 0.01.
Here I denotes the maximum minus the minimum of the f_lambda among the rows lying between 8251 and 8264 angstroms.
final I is 0.09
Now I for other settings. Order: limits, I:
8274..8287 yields 0.31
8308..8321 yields 0.10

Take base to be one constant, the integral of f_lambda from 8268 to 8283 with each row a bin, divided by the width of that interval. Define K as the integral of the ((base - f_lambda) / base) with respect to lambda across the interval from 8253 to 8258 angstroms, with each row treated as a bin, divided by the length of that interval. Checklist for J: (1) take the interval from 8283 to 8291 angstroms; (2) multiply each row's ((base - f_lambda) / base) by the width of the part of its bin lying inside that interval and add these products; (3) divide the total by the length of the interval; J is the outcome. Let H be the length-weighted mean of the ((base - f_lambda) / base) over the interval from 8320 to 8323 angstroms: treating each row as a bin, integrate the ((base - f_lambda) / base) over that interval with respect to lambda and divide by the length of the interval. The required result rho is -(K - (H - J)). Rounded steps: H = 0.073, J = 0.084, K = 0.061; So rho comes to -0.071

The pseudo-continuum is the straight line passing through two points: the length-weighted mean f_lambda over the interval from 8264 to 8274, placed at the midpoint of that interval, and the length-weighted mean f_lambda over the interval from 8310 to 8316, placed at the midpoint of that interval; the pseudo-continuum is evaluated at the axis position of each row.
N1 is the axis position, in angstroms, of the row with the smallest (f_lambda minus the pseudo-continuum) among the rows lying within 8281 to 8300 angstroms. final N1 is 8289.86 angstroms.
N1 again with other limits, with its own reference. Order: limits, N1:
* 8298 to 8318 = 8301.32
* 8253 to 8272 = 8259.37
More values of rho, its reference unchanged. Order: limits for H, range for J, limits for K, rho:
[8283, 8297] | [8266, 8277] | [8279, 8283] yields 0.064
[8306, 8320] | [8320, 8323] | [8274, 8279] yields -0.031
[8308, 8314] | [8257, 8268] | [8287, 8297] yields -0.083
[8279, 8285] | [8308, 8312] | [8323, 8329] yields -0.097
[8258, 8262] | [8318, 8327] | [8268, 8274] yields 0.042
